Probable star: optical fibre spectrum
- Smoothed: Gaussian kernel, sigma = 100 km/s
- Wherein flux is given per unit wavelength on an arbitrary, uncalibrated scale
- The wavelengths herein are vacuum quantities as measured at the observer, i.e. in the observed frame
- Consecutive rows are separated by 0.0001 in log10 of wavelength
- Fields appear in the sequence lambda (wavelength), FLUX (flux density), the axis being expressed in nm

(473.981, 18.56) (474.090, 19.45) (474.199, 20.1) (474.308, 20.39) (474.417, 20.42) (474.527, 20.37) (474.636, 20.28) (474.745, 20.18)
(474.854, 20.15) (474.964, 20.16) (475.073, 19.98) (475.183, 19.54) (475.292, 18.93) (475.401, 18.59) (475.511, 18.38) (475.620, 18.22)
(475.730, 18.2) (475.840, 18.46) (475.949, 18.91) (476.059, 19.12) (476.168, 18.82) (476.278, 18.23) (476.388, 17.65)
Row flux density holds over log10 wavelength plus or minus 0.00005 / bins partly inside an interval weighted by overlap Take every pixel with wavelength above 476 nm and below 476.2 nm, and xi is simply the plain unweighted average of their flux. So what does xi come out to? 19.0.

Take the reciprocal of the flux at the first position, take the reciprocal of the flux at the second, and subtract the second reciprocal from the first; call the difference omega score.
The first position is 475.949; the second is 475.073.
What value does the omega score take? 0.0028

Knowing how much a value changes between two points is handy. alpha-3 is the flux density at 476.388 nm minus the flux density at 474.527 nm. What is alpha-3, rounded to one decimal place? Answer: -2.7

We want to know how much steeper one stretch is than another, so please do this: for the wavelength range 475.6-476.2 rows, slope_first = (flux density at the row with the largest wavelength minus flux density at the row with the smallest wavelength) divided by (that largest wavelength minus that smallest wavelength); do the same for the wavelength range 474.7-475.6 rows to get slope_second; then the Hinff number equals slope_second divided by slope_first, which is -2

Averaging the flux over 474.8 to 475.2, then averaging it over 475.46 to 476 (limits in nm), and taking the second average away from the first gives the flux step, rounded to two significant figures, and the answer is 1.5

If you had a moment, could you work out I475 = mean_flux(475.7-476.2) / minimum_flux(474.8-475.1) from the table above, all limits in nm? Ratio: 0.94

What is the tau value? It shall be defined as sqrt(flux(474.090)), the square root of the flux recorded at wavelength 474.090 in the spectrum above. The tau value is 4.41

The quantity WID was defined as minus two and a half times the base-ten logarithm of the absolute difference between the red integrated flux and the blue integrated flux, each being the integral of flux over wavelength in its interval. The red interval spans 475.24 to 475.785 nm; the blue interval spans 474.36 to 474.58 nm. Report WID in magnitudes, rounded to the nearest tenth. -1.9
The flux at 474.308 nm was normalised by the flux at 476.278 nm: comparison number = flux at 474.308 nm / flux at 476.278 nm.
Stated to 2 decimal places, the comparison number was 1.12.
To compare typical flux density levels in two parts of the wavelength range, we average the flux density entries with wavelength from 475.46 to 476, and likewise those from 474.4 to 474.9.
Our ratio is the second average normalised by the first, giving 1.10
